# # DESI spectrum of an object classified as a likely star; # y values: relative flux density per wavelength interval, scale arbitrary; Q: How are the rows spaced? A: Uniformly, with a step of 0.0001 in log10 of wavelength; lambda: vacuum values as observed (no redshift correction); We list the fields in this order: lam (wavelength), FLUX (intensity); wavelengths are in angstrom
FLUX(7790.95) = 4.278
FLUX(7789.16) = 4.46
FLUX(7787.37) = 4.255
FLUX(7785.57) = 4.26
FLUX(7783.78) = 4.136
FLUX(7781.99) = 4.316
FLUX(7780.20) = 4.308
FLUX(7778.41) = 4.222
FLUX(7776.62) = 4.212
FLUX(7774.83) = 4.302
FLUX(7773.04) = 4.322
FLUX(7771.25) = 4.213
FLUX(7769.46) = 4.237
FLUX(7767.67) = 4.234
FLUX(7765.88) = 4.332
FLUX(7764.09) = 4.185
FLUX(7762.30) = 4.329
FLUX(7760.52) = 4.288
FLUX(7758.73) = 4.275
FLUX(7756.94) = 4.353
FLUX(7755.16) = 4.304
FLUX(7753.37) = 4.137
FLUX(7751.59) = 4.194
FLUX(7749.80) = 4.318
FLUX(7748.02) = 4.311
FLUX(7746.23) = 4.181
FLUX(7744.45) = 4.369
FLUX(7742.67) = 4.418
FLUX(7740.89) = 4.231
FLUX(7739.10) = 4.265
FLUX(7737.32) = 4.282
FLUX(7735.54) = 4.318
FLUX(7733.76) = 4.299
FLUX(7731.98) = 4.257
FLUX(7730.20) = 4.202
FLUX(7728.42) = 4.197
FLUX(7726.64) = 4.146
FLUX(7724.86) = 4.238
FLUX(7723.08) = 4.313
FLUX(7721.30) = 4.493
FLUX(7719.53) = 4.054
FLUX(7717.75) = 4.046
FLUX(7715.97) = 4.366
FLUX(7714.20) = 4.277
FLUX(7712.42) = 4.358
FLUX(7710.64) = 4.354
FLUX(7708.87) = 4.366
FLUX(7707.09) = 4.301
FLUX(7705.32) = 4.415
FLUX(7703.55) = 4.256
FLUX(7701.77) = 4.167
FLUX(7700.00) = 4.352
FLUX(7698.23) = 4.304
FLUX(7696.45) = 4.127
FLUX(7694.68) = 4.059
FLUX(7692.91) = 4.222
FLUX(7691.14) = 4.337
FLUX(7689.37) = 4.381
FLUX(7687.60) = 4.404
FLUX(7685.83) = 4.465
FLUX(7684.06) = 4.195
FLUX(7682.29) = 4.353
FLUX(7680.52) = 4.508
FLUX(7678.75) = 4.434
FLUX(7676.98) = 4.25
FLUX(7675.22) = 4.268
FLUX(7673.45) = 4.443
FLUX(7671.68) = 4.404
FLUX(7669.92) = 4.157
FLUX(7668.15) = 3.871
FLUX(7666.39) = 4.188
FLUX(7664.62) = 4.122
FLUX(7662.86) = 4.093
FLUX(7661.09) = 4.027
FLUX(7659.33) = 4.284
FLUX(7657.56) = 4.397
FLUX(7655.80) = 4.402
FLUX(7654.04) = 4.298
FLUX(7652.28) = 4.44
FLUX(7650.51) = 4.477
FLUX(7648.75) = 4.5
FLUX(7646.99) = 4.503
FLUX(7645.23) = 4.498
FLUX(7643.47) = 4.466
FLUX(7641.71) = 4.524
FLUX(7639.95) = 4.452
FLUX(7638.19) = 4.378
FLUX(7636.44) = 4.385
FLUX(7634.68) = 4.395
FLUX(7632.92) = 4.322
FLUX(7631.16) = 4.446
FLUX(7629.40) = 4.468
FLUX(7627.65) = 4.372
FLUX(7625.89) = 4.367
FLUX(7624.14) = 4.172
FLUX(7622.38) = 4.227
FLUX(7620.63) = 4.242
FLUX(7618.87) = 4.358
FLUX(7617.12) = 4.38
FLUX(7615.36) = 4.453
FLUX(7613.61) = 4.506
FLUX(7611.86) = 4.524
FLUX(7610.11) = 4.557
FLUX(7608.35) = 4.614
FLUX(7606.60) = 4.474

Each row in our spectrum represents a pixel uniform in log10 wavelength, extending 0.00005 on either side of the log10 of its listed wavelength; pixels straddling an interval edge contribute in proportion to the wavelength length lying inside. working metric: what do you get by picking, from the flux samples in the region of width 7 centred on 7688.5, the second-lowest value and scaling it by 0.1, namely 0.438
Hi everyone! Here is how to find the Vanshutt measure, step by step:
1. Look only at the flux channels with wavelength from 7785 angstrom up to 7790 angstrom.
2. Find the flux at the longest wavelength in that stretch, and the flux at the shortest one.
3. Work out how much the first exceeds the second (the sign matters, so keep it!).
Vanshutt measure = 0.20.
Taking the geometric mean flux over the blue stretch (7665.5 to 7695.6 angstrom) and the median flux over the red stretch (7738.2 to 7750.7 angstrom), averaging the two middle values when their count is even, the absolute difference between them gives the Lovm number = 0.024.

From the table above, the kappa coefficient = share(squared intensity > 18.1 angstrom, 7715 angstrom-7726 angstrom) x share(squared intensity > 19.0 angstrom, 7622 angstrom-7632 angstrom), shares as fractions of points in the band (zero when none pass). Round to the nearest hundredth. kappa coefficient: 0.33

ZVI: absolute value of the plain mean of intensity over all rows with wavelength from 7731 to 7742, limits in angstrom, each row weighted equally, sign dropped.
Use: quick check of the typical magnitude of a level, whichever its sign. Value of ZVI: 4.28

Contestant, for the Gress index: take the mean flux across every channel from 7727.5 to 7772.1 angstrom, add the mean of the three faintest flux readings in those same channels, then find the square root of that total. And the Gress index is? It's 2.90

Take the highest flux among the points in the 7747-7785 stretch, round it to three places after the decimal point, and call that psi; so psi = 4.353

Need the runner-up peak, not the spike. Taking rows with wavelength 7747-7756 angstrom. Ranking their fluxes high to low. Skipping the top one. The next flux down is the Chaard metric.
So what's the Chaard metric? 4.311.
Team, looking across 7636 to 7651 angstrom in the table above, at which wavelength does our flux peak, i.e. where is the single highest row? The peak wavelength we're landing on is 7641.71 angstrom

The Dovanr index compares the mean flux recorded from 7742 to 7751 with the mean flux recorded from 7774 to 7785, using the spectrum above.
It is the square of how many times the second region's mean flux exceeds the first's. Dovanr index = 0.97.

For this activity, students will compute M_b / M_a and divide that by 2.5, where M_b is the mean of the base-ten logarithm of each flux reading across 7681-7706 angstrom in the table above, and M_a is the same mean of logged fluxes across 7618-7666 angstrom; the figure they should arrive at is 0.396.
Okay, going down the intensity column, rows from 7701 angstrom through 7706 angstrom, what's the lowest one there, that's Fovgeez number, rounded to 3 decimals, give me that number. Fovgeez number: 4.167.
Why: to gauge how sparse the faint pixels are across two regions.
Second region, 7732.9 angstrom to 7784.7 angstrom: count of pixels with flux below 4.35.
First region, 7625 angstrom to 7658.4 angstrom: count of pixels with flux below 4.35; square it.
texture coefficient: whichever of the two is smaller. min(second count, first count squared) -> 4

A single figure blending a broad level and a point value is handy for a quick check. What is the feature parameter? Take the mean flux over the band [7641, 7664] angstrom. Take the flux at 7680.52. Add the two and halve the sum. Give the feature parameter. 4.44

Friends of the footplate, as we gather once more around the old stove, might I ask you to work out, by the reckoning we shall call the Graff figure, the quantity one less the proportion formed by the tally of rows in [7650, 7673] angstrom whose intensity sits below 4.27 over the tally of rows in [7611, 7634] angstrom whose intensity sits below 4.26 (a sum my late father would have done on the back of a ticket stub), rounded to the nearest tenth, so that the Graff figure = -1.0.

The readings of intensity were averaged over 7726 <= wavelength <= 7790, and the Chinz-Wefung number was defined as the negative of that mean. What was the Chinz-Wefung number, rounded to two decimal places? -4.27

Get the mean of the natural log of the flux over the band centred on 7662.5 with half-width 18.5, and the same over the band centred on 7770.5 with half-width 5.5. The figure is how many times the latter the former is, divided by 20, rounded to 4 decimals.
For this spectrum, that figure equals 0.0503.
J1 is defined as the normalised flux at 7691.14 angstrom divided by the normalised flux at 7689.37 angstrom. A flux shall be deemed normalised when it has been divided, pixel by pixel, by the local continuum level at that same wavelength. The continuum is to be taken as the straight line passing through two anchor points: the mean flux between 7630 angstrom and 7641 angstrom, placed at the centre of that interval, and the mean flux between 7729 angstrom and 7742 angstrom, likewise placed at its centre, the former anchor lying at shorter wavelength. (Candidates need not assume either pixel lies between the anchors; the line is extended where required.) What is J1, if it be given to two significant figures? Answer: 0.99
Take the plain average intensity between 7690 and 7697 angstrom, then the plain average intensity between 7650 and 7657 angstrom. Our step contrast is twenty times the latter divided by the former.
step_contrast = 21.0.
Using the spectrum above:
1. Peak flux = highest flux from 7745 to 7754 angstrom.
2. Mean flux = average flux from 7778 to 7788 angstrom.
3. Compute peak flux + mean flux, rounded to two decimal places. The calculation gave 8.57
